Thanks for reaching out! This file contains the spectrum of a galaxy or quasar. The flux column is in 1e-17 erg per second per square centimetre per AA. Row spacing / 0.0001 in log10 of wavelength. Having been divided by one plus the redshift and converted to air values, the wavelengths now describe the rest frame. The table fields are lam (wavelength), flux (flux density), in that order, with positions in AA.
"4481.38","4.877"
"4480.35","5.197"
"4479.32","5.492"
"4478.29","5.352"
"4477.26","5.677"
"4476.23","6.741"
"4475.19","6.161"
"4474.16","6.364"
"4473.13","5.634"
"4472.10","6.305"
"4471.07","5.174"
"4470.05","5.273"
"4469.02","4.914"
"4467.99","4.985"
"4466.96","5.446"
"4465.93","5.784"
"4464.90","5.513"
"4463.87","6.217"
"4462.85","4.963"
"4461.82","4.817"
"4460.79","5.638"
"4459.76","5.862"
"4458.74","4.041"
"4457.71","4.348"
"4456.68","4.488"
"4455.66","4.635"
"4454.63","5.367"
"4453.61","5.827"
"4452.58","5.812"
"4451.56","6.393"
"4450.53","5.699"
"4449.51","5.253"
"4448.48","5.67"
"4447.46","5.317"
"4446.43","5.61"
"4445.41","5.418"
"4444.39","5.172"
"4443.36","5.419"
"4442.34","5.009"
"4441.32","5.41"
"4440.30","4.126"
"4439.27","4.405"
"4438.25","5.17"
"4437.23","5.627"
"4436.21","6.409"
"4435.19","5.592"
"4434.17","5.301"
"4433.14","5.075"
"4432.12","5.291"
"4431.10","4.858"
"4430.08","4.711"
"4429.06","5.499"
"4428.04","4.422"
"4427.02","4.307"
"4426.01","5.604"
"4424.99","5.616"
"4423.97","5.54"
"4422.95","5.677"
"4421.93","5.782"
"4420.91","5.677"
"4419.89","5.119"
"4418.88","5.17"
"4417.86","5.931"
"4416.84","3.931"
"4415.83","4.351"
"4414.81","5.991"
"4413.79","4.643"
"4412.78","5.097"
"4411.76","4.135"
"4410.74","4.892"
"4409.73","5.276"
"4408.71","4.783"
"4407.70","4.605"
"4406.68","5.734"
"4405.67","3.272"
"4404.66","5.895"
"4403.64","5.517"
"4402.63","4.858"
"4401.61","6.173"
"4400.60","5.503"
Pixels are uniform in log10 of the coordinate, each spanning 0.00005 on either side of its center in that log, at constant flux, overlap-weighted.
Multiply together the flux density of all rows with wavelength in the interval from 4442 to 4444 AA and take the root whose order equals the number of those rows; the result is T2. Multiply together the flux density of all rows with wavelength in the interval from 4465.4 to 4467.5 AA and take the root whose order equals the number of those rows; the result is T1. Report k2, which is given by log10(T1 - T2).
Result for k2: -0.40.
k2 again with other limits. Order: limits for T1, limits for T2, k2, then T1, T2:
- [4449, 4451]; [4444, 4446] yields -0.75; 5.47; 5.29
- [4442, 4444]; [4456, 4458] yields -0.10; 5.21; 4.42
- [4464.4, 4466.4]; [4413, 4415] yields -0.43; 5.65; 5.27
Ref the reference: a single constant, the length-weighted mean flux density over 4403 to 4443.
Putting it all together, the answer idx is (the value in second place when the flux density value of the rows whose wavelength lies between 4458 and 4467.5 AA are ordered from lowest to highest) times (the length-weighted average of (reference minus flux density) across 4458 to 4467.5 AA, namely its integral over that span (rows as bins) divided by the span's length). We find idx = -1.1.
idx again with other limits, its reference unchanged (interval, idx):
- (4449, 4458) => -1.0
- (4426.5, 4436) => 0.3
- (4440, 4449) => -0.8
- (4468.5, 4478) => -3.5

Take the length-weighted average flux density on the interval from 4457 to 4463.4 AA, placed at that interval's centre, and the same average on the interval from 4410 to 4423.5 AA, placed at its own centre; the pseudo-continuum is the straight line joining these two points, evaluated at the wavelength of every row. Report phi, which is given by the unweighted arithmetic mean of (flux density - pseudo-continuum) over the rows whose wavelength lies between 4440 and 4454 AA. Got 0.4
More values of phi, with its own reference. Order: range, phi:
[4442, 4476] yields 0.5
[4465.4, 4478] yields 0.8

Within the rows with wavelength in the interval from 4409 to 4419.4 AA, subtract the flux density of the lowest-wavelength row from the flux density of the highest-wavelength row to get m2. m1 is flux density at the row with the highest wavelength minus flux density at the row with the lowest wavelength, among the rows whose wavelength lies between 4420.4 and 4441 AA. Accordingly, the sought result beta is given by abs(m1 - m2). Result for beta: 1.4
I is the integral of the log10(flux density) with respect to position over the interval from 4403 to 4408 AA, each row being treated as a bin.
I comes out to 3.5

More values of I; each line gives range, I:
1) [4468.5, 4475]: 4.9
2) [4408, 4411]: 2.1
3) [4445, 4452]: 5.2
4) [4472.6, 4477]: 3.5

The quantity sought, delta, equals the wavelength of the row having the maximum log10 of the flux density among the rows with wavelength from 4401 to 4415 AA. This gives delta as 4401.61 AA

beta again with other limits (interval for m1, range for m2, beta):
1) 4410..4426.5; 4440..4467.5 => 0.6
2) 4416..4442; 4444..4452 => 0.3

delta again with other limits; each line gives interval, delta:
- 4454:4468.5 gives 4463.87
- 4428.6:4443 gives 4436.21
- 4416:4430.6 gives 4417.86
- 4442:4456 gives 4451.56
